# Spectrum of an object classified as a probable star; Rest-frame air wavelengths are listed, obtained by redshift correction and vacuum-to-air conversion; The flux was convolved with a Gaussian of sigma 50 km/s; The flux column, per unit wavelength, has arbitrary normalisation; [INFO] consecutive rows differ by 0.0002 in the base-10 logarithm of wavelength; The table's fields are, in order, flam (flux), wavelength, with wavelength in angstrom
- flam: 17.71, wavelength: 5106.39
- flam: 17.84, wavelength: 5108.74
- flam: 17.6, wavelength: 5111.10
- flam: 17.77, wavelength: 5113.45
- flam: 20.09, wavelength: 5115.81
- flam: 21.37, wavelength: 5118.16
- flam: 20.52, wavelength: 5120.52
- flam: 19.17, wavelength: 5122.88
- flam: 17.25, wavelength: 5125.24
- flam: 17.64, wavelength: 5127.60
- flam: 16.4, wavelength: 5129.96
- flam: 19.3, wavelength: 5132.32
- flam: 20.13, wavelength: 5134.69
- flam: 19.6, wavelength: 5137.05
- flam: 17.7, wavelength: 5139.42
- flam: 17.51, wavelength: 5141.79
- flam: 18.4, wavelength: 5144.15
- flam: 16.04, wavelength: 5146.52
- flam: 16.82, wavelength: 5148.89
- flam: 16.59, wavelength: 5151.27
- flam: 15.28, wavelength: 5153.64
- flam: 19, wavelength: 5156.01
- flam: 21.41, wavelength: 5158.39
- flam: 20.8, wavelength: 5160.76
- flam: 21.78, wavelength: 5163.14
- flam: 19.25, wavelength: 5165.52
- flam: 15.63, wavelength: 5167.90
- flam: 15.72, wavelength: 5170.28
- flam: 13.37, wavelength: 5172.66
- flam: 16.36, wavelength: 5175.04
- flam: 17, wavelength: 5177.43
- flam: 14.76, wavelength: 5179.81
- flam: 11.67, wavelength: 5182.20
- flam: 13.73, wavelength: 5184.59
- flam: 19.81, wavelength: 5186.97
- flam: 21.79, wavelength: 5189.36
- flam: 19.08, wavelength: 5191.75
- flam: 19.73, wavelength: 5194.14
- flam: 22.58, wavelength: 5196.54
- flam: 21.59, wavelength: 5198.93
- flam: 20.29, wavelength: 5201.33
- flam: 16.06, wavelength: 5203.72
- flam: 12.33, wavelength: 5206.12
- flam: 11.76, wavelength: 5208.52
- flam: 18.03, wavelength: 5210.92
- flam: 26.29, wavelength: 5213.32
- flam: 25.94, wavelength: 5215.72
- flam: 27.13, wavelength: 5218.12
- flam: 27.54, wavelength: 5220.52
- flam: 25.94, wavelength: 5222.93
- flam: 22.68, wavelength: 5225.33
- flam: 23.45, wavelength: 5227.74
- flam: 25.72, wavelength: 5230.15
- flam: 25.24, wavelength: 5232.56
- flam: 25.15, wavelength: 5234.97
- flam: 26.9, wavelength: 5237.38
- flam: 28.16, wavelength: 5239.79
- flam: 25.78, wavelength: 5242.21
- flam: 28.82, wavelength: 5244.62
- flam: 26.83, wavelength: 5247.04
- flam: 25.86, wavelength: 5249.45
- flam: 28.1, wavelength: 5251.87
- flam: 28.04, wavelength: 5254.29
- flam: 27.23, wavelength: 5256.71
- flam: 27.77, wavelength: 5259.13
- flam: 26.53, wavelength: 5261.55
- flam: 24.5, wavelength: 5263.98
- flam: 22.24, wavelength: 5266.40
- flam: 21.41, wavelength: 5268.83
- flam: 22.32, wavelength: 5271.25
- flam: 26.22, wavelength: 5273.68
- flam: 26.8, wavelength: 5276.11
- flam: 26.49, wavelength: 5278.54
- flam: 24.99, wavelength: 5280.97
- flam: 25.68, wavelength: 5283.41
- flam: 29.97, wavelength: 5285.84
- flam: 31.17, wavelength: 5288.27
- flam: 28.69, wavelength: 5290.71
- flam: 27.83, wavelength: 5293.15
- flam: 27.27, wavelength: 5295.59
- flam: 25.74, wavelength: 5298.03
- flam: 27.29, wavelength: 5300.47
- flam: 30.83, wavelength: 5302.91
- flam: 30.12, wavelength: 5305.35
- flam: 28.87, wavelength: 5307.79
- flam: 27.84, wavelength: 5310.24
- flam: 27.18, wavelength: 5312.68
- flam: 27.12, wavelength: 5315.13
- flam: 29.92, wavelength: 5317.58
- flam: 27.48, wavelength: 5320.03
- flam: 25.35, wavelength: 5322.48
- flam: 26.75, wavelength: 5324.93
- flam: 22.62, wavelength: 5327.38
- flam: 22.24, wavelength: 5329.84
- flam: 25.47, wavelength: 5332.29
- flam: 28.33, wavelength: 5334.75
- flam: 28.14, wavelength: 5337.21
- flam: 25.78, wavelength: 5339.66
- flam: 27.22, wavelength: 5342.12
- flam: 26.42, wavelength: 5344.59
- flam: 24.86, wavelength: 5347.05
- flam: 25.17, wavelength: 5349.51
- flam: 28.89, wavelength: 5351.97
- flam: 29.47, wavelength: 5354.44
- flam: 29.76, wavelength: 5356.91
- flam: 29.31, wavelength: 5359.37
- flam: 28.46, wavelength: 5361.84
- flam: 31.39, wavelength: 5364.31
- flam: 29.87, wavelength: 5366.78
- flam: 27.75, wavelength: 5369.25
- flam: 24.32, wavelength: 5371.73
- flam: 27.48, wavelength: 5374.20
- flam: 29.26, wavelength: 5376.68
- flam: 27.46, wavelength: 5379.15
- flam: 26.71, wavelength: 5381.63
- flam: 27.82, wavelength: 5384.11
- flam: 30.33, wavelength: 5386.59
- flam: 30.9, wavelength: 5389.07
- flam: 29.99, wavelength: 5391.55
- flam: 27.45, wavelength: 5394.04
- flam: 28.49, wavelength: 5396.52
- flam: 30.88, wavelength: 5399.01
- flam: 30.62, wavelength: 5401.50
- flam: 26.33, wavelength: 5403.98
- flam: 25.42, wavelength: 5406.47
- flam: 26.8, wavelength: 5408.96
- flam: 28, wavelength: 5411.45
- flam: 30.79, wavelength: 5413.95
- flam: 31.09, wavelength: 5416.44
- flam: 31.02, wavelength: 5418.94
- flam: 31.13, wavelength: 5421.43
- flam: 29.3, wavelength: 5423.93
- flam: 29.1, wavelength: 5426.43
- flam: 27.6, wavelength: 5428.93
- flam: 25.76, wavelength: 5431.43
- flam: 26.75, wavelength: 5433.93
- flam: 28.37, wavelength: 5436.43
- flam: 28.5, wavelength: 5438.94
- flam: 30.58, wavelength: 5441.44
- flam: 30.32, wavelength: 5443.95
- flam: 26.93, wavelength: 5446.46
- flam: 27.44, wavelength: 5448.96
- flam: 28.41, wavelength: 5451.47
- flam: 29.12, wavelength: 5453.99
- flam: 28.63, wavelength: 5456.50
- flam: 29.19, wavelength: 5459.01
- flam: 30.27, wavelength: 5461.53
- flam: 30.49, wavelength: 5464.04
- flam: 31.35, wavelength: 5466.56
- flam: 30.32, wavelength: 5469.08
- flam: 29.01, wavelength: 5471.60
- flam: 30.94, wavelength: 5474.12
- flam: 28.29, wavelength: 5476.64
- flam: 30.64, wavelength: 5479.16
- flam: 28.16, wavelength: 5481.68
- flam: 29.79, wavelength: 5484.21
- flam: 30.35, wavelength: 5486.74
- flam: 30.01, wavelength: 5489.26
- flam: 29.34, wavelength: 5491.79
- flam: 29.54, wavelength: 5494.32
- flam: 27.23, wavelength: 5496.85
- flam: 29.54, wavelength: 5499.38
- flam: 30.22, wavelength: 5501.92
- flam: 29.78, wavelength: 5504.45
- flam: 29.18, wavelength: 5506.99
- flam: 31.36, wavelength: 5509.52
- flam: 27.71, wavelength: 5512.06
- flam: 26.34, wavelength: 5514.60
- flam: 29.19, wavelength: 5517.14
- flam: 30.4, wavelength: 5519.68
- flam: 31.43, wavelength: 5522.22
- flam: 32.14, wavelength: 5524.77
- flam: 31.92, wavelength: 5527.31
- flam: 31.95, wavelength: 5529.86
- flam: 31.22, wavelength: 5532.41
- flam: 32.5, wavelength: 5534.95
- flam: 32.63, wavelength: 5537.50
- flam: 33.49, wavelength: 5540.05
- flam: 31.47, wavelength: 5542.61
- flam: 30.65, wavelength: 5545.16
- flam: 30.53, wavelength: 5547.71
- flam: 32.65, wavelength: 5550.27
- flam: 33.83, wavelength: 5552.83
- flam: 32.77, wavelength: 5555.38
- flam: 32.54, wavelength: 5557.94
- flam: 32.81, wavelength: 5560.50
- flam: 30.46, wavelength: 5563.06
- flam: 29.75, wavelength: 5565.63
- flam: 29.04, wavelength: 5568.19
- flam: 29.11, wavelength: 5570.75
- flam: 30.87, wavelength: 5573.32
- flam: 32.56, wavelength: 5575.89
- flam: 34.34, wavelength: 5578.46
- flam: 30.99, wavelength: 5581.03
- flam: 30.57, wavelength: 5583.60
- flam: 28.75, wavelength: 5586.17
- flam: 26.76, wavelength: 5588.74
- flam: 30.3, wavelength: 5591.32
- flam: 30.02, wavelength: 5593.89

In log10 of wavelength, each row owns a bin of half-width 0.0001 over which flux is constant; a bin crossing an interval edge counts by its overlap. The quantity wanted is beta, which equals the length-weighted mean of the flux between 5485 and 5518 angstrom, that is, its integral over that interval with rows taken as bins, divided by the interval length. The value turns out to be 29.2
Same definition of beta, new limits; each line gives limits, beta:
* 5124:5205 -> 17.9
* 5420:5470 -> 29.0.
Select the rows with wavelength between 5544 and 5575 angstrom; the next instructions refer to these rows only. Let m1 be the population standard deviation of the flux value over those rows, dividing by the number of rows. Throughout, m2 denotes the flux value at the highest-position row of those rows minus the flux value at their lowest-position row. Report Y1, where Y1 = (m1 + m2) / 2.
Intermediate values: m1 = 1.5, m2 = 0.2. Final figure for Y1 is 0.9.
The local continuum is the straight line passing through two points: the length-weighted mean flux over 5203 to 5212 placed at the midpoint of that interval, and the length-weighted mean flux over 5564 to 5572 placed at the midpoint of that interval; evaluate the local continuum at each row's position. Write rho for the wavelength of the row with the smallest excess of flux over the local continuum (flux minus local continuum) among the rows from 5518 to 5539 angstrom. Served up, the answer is 5519.68 angstrom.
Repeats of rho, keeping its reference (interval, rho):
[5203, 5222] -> 5208.52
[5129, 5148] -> 5146.52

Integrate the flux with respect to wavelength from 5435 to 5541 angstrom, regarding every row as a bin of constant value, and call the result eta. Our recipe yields 3164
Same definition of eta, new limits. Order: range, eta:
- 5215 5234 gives 483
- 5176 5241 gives 1373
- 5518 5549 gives 981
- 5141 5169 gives 510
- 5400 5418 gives 513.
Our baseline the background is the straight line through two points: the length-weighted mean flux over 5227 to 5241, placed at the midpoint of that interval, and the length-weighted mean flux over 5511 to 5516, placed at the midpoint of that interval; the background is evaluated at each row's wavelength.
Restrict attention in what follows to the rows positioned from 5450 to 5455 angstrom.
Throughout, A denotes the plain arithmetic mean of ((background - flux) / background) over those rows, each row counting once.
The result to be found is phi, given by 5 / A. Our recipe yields -68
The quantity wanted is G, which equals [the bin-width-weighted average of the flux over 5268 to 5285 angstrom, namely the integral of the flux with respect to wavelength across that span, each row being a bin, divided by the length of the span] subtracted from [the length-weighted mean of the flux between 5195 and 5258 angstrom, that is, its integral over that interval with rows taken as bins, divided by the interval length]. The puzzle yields -1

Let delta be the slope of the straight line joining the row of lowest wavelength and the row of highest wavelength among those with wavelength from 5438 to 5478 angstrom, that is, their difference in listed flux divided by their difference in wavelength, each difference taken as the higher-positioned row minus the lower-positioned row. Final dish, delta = -0.006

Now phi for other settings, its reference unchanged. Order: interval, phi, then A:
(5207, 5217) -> 25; 0.20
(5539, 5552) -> -30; -0.17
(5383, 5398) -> -50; -0.10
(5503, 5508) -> -55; -0.09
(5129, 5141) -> 19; 0.27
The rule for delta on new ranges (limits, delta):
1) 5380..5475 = 0.046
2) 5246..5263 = -0.021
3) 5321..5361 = 0.107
